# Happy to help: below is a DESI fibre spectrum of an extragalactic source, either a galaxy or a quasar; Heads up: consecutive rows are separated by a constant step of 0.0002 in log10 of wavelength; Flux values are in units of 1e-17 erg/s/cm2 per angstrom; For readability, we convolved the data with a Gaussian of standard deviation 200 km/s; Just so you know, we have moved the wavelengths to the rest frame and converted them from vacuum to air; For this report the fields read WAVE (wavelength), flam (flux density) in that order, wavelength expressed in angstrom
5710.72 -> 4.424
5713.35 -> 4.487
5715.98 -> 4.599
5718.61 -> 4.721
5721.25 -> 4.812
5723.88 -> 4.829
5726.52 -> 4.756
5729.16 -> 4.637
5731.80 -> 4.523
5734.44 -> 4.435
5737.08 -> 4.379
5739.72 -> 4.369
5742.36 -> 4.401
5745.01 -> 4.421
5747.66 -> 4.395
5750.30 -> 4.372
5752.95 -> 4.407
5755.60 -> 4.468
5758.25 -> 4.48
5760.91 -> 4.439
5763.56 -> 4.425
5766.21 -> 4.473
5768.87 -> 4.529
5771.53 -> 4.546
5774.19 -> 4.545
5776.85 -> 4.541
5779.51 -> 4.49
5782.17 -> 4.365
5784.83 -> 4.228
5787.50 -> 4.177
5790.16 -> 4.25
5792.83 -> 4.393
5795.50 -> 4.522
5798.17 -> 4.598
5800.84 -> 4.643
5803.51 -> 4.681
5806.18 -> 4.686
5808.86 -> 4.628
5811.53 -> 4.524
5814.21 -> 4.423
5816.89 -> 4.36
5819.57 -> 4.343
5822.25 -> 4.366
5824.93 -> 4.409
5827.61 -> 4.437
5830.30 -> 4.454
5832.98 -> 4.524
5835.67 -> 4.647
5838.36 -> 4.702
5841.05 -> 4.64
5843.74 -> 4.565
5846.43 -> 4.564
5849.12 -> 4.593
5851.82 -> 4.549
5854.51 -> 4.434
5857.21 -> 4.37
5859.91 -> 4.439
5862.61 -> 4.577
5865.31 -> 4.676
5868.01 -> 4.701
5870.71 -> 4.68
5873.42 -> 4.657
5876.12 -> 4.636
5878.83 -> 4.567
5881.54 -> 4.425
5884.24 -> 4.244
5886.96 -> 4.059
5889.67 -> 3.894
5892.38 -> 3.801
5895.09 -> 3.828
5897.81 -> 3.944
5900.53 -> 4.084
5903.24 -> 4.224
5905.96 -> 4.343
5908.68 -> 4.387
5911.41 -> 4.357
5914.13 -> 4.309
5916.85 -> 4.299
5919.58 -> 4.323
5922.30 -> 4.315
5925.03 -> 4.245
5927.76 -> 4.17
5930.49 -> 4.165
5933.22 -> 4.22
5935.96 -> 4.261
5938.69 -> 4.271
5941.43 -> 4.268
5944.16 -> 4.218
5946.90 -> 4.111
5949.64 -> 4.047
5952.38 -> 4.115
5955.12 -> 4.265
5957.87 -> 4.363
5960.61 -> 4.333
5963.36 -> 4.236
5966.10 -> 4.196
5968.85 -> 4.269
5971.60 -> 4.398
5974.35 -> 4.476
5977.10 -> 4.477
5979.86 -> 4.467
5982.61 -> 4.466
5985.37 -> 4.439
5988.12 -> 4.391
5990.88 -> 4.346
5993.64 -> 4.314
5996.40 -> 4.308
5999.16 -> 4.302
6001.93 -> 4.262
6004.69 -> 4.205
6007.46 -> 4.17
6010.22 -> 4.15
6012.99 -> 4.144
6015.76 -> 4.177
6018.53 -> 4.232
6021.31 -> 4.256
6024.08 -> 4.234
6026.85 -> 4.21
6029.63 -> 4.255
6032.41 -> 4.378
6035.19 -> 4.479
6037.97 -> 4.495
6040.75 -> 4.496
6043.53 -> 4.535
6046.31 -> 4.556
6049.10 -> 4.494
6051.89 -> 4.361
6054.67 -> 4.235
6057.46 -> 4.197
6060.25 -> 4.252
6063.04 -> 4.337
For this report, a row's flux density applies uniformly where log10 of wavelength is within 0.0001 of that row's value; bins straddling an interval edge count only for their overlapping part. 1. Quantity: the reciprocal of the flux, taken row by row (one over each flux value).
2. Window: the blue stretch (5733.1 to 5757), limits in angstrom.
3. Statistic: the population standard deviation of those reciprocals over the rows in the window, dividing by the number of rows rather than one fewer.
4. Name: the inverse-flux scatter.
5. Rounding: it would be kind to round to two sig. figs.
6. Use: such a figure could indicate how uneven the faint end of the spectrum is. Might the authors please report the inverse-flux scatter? 0.0016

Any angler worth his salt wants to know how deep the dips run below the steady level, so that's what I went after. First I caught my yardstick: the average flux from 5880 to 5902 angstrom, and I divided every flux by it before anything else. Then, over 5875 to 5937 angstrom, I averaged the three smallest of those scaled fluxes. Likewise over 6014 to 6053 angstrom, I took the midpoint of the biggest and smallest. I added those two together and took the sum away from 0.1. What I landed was -1.93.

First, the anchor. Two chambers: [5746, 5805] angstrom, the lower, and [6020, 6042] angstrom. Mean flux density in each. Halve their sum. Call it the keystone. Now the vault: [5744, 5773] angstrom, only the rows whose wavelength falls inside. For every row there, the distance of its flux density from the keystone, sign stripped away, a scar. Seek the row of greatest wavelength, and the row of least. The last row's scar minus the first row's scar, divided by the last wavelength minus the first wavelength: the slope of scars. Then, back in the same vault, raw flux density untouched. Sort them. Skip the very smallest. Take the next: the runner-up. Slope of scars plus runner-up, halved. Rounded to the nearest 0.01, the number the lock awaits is 2.20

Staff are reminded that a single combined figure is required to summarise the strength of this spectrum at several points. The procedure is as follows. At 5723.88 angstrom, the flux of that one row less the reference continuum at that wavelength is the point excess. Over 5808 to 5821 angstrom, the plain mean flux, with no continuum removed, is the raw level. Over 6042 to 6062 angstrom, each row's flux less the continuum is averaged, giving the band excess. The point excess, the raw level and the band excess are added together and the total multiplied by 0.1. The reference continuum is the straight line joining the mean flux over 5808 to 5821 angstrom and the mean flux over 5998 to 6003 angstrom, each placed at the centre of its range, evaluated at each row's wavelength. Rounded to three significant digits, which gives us 0.489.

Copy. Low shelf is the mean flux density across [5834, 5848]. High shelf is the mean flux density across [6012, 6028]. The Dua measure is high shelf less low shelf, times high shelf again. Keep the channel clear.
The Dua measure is -1.7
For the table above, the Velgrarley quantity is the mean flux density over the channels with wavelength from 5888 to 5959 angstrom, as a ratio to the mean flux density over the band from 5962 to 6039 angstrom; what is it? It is 0.971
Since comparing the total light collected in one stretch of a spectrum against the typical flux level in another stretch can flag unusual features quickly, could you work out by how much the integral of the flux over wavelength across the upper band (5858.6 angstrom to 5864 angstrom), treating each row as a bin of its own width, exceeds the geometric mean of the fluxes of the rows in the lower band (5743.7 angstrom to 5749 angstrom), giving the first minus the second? 19.9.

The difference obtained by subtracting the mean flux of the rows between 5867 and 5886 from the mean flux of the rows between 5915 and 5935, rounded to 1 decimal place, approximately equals -0.3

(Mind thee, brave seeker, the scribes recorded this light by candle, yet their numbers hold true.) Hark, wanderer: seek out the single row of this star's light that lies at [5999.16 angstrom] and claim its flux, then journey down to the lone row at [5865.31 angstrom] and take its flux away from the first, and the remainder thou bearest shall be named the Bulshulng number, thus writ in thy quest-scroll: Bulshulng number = -0.37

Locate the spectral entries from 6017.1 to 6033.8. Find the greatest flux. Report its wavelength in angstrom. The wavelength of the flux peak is 6032.41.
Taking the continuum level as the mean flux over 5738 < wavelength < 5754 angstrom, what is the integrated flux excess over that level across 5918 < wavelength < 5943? -3.6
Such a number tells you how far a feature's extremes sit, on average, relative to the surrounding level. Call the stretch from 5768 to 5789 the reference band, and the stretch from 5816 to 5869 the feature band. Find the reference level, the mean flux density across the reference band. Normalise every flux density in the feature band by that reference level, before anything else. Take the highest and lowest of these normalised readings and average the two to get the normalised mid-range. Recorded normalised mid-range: 1.02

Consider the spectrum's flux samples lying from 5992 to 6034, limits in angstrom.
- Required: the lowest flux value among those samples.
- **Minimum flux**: 4.144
